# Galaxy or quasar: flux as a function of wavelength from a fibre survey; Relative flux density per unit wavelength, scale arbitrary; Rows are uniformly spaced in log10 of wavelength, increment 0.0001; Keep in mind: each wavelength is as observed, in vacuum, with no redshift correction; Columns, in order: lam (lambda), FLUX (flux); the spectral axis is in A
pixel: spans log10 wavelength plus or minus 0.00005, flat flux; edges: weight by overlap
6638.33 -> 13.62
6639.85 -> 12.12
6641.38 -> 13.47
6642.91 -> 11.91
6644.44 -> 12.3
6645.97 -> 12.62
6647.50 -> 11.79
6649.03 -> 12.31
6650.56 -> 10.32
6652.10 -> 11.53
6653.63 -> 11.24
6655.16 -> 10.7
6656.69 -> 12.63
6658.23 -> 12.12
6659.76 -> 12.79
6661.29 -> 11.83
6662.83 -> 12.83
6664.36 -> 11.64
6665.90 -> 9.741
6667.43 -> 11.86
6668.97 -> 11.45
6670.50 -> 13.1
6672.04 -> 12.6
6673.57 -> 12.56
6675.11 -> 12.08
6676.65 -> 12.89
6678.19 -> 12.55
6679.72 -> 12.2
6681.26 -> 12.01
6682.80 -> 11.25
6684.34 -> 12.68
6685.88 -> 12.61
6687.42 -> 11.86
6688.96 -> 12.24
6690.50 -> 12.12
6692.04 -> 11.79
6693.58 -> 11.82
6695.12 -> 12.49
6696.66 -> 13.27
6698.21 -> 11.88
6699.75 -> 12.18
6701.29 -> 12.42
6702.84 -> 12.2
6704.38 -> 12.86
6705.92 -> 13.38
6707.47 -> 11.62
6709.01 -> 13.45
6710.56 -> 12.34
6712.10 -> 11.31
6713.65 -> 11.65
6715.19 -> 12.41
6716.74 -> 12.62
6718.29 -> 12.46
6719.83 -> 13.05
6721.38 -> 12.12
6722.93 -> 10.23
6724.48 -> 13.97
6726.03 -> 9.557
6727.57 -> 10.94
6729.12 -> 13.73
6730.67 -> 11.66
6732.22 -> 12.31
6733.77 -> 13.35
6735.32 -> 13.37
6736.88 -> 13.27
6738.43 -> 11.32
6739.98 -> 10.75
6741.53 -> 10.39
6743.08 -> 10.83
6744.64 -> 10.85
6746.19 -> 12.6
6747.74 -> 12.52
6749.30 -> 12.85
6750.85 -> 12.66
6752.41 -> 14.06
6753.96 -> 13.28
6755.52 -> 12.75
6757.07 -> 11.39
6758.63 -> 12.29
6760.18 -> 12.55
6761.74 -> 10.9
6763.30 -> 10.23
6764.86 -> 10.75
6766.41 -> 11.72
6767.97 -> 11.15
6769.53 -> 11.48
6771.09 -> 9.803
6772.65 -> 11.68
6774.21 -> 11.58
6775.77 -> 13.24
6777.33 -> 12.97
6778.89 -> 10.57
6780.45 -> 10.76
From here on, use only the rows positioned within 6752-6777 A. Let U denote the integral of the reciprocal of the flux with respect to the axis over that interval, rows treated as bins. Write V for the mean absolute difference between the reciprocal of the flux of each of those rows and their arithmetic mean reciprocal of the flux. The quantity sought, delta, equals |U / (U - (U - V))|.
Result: 331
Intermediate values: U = 2.1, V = 0.0065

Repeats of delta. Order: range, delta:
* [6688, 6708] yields 591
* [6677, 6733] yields 1054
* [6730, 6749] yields 233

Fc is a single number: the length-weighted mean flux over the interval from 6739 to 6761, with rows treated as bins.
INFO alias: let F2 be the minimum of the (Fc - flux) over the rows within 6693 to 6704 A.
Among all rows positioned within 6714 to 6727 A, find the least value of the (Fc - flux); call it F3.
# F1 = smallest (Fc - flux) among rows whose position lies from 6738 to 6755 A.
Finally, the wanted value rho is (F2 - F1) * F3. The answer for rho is -1.5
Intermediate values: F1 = -1.94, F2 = -1.15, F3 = -1.85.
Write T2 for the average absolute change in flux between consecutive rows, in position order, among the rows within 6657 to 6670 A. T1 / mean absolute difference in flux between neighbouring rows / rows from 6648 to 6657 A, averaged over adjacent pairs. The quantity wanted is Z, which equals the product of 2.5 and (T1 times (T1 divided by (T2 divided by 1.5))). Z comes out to 5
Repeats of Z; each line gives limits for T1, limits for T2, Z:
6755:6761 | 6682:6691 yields 5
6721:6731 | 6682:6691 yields 50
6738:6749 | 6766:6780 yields 1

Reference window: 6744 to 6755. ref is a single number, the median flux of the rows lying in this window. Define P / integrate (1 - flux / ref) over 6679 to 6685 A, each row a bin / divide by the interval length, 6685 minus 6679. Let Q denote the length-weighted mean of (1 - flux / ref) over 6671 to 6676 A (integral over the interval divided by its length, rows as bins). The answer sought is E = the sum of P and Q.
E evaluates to 0.066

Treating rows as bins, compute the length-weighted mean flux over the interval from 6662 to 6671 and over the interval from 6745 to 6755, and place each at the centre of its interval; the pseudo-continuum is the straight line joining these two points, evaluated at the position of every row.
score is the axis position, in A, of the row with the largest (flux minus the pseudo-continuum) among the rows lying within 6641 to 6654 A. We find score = 6641.38 A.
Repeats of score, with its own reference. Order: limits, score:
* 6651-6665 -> 6659.76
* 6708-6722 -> 6709.01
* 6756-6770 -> 6760.18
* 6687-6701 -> 6696.66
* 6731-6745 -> 6733.77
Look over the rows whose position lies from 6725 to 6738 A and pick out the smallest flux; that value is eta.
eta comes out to 9.557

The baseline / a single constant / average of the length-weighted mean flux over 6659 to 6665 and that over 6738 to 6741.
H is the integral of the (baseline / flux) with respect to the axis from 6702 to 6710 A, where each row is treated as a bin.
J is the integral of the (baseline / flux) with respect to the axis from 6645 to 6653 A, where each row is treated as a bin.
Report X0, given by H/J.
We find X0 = 0.92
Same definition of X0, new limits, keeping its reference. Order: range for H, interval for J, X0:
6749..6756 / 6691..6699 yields 0.81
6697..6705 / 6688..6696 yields 0.98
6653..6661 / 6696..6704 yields 1.05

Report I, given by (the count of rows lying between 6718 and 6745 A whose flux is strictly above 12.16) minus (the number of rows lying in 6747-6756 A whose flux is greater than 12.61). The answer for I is 3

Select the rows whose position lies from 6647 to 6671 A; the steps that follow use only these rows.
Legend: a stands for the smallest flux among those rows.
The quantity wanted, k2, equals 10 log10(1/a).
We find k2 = -9.9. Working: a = 9.741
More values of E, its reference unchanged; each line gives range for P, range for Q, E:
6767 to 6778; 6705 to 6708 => 0.082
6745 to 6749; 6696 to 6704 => 0.040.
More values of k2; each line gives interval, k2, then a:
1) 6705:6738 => -9.8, 9.557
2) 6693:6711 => -10.7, 11.62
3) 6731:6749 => -10.2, 10.39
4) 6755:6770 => -10.1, 10.23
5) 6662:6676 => -9.9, 9.741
